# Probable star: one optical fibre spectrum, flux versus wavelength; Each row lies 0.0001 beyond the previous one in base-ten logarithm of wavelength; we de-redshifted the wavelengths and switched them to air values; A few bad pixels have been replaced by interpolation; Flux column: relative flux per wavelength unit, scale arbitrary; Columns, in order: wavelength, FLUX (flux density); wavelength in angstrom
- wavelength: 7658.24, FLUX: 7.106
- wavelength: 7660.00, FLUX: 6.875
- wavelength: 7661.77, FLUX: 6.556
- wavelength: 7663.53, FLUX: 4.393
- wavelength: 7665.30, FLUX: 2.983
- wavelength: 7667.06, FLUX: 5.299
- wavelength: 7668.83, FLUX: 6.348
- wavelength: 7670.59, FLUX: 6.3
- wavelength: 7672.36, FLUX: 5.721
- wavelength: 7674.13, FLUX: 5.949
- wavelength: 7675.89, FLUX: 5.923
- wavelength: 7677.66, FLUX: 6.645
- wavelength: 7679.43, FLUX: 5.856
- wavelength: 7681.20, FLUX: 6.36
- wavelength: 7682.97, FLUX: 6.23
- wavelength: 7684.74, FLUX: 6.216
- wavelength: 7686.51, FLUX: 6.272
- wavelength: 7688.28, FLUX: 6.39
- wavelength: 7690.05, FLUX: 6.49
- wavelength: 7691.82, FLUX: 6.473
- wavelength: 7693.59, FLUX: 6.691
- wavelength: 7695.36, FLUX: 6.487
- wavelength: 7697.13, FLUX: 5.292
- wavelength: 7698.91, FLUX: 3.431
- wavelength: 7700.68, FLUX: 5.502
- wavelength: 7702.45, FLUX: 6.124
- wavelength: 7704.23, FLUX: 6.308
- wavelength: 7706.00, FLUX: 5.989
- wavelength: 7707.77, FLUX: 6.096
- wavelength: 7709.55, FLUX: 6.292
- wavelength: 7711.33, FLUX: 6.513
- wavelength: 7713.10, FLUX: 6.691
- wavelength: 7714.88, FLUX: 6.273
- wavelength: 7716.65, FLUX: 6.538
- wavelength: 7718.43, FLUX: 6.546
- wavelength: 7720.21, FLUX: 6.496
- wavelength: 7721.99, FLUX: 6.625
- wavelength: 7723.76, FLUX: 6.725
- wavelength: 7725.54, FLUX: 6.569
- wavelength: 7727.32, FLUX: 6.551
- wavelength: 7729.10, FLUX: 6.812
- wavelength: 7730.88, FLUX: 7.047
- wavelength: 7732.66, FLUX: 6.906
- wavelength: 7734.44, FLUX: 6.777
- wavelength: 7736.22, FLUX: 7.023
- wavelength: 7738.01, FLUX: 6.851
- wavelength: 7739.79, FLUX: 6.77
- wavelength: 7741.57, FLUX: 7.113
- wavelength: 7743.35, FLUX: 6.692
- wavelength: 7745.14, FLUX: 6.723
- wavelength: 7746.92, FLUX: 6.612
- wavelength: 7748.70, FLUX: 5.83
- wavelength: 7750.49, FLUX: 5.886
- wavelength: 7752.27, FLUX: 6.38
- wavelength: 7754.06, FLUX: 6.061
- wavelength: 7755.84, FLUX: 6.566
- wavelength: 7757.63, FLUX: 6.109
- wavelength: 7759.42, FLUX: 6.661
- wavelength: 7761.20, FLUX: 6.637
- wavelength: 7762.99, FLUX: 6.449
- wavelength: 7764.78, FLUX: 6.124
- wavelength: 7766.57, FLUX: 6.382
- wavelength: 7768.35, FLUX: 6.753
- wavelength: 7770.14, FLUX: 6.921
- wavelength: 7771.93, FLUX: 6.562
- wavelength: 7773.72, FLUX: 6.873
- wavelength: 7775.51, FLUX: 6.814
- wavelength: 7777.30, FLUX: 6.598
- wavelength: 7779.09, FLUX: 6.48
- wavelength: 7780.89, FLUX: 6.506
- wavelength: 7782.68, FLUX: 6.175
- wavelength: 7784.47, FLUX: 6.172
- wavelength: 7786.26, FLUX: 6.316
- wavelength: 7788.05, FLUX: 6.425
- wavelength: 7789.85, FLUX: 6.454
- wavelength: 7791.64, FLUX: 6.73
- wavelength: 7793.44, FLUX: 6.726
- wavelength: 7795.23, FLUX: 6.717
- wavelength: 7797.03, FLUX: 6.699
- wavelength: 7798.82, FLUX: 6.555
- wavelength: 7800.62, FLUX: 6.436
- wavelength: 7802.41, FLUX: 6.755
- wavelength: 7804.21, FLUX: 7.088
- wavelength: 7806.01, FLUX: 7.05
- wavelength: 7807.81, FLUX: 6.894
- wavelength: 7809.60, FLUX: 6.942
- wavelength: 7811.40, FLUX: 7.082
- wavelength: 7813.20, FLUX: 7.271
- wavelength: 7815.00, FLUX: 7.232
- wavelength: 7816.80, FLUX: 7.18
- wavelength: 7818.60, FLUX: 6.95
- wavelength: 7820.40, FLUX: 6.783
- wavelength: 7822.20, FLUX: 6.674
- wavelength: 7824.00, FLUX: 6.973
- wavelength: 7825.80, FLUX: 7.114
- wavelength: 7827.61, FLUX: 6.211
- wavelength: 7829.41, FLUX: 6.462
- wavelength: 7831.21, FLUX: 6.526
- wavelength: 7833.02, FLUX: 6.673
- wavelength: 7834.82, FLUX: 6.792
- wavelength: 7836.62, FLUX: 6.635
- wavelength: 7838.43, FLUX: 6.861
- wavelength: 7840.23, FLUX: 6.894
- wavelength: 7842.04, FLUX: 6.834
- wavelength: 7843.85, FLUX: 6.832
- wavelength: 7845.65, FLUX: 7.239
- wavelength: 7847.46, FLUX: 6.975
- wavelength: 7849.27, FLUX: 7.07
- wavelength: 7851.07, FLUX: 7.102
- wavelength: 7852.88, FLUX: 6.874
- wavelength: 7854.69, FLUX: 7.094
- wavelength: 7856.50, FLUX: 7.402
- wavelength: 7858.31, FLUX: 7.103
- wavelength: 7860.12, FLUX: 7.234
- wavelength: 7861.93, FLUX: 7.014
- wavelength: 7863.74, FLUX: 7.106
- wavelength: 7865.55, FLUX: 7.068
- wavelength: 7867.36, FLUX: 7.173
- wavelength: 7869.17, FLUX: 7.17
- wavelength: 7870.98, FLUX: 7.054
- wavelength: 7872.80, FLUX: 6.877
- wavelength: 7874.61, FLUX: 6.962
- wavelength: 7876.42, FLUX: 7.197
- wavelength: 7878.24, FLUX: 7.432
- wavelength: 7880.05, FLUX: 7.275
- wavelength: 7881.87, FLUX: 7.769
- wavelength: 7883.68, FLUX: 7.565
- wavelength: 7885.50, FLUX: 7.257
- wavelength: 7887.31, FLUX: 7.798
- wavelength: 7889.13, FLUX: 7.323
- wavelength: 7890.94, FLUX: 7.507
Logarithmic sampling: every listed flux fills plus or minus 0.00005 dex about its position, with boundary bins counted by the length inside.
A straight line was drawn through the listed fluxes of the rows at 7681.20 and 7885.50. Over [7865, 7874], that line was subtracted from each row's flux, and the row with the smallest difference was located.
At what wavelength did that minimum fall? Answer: 7872.80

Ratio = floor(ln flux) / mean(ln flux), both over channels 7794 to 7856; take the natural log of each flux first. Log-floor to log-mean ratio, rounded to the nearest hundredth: 0.95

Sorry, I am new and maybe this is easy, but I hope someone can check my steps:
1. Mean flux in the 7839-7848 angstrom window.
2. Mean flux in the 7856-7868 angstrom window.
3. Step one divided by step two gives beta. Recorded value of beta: 0.97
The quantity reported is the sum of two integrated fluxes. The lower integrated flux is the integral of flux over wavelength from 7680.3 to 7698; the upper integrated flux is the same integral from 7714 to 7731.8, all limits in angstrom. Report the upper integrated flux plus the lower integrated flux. 229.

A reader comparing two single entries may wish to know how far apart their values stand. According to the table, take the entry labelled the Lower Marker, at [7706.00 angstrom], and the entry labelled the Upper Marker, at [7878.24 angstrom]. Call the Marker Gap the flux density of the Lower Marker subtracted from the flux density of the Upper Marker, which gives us 1.44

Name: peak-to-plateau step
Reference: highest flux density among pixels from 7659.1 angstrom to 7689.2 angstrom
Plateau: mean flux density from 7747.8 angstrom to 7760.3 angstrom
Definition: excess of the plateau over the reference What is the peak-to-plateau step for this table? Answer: -0.66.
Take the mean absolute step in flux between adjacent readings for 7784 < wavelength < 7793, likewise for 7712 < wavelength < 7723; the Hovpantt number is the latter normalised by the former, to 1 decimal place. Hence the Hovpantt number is 1.2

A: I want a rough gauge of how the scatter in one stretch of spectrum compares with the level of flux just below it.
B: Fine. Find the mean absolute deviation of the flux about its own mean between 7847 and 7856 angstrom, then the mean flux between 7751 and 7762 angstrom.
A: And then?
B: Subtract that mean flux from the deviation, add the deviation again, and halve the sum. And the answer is -3.1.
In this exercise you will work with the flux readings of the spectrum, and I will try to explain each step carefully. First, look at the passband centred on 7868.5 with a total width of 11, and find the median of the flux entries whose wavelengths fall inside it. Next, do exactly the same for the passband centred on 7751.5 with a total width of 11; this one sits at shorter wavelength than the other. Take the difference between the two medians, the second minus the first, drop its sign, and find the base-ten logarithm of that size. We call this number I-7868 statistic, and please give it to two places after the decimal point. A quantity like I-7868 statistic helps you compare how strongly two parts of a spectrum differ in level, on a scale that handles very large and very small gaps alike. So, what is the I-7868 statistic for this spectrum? -0.06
